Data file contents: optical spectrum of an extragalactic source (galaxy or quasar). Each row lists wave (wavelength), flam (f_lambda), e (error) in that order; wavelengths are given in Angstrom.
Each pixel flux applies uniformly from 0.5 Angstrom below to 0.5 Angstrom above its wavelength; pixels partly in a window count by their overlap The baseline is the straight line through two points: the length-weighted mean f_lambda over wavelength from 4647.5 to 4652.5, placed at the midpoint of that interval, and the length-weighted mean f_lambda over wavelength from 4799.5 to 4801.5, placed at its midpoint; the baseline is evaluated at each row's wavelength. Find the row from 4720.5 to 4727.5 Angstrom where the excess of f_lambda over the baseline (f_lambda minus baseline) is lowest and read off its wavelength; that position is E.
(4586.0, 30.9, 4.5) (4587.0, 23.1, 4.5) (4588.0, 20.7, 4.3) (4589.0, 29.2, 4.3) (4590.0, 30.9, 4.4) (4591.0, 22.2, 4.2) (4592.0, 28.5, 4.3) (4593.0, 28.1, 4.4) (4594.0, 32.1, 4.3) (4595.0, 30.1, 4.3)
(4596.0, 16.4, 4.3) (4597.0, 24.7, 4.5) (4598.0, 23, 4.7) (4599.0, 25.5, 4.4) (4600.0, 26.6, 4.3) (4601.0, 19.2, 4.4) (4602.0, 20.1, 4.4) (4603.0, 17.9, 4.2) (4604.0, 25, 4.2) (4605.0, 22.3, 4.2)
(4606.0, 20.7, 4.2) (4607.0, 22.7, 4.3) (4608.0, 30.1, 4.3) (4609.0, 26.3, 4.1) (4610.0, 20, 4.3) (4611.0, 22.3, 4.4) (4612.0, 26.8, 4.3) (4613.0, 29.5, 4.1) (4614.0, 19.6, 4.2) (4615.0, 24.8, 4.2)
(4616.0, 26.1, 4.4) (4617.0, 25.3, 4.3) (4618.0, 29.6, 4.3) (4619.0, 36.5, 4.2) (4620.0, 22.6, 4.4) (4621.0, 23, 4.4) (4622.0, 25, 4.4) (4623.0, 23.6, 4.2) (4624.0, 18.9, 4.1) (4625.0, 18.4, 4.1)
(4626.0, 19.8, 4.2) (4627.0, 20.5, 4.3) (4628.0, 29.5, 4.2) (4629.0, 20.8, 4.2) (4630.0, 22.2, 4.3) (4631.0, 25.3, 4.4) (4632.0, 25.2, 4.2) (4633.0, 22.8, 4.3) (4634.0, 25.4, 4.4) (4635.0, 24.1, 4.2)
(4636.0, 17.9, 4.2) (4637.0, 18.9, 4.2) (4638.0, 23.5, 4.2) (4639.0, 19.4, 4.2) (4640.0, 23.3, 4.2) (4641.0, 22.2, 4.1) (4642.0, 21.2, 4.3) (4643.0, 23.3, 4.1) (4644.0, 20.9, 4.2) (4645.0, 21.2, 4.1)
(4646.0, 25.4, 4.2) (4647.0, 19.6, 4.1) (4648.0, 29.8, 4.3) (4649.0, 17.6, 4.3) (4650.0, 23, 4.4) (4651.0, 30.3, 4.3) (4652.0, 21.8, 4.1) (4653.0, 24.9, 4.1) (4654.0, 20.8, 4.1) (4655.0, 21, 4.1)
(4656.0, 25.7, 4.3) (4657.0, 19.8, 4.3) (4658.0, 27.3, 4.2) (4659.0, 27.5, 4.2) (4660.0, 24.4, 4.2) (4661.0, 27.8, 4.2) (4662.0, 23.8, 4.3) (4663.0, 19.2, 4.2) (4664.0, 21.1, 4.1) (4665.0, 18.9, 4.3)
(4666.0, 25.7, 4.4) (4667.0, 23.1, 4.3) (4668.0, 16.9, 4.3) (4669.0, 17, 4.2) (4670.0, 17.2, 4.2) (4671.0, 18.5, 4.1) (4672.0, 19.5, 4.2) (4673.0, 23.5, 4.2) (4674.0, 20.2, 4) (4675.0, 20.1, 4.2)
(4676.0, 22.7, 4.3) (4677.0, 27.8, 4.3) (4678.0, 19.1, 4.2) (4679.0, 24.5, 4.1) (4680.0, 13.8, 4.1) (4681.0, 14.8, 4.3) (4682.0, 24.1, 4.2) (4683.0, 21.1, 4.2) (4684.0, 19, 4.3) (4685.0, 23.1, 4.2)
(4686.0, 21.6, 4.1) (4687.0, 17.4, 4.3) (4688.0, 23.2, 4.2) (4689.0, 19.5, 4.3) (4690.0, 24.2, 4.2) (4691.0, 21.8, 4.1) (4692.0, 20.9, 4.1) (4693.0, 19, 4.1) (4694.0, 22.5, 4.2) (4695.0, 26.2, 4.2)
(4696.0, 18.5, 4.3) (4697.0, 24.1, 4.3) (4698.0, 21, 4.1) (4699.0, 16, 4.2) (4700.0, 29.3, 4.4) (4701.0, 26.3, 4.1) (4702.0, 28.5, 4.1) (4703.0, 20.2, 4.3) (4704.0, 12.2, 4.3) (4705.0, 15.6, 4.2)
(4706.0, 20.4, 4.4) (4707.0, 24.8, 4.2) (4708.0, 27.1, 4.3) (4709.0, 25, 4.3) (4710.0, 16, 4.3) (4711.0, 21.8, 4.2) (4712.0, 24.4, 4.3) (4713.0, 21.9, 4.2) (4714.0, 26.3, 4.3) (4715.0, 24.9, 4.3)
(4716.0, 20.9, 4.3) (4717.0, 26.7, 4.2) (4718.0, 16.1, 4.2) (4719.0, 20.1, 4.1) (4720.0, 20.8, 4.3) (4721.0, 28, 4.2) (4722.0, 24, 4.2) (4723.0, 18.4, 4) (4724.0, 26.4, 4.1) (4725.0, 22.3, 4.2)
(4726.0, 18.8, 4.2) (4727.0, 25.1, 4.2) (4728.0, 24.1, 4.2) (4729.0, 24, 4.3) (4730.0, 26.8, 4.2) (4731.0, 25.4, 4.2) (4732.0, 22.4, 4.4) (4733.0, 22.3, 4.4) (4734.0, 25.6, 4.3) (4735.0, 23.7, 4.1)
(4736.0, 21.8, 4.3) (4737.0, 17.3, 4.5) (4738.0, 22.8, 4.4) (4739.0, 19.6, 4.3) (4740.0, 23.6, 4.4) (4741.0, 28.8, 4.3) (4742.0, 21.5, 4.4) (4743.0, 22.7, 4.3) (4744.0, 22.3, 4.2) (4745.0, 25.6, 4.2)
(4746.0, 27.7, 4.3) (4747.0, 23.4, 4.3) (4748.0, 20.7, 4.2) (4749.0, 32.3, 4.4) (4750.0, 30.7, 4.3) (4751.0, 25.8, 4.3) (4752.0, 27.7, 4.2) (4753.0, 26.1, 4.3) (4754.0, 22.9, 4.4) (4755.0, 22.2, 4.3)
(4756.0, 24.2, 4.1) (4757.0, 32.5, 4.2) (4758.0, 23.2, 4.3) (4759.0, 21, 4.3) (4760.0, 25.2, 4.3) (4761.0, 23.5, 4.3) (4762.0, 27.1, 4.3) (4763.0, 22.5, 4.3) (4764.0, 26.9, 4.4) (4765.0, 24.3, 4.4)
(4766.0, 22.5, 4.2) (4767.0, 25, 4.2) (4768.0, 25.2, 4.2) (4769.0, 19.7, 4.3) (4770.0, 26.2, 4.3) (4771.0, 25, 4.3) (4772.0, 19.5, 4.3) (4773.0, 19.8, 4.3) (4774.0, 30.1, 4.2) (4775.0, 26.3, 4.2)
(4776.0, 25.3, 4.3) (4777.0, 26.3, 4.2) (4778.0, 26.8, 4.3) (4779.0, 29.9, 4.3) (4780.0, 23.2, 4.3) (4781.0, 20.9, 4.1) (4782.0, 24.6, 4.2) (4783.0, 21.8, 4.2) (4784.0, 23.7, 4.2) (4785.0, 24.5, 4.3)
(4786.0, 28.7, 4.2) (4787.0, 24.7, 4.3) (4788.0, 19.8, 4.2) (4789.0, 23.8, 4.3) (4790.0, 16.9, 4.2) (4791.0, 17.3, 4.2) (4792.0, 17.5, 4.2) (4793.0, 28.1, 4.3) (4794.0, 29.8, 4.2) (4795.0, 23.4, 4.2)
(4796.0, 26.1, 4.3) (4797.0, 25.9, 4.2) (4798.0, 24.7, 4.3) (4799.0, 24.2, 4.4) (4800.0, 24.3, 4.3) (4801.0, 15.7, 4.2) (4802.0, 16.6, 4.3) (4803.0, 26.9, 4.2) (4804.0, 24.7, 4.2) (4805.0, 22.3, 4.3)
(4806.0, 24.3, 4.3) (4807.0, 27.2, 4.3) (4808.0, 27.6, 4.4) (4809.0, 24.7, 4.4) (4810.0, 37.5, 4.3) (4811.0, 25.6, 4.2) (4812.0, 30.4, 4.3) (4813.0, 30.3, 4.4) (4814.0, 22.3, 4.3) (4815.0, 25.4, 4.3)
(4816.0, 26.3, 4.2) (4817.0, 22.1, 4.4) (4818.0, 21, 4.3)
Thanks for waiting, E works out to 4723.0 Angstrom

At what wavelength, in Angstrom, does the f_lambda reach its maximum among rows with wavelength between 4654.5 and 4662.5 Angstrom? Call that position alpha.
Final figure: 4661.0 Angstrom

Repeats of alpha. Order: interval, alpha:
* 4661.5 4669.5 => 4666.0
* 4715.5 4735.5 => 4721.0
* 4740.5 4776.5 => 4757.0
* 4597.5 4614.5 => 4608.0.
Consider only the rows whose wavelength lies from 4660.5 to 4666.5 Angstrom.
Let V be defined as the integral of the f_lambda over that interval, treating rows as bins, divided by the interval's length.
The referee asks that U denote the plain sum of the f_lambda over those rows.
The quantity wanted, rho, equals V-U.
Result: -114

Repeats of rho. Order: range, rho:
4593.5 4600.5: -153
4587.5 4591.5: -77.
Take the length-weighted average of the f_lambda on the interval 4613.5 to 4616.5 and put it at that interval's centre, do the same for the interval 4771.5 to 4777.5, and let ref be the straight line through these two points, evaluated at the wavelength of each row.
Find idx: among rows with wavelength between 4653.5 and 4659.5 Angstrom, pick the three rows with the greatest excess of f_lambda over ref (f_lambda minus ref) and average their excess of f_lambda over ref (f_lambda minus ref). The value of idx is 3.1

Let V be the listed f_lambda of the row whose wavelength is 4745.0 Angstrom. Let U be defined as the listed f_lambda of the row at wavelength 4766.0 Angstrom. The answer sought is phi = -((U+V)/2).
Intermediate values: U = 22.5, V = 25.6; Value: -24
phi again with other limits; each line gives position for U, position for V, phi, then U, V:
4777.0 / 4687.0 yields -22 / 26.3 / 17.4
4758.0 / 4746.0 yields -25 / 23.2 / 27.7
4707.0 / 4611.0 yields -24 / 24.8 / 22.3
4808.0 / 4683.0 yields -24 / 27.6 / 21.1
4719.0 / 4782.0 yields -22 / 20.1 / 24.6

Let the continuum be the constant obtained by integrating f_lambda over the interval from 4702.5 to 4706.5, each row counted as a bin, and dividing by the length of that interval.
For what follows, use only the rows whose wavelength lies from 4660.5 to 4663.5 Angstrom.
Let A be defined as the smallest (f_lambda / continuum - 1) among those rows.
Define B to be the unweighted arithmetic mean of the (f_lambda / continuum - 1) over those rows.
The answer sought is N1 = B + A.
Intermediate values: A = 0.12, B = 0.38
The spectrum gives 0.50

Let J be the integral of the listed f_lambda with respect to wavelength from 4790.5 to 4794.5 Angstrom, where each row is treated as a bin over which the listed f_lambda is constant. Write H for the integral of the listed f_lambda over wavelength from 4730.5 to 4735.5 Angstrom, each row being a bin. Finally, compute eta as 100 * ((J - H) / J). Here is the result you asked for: -29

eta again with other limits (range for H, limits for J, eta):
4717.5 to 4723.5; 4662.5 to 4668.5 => -2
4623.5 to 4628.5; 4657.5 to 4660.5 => -35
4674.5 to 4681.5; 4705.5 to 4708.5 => -98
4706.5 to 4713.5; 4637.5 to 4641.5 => -82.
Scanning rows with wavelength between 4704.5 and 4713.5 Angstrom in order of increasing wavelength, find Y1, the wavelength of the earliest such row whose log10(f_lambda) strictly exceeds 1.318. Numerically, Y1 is 4707.0 Angstrom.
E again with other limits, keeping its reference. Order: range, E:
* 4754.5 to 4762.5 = 4759.0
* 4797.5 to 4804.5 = 4801.0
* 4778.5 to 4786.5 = 4781.0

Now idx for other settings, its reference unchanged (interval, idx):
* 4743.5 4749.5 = 4.2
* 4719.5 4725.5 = 1.9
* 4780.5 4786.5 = 1.3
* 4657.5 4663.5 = 3.7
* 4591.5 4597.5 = 6.9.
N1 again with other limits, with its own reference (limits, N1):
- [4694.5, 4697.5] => 0.42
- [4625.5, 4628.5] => 0.52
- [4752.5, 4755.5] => 0.69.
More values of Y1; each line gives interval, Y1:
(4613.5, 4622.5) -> 4615.0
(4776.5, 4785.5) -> 4777.0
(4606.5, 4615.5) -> 4607.0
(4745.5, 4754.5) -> 4746.0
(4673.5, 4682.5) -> 4676.0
